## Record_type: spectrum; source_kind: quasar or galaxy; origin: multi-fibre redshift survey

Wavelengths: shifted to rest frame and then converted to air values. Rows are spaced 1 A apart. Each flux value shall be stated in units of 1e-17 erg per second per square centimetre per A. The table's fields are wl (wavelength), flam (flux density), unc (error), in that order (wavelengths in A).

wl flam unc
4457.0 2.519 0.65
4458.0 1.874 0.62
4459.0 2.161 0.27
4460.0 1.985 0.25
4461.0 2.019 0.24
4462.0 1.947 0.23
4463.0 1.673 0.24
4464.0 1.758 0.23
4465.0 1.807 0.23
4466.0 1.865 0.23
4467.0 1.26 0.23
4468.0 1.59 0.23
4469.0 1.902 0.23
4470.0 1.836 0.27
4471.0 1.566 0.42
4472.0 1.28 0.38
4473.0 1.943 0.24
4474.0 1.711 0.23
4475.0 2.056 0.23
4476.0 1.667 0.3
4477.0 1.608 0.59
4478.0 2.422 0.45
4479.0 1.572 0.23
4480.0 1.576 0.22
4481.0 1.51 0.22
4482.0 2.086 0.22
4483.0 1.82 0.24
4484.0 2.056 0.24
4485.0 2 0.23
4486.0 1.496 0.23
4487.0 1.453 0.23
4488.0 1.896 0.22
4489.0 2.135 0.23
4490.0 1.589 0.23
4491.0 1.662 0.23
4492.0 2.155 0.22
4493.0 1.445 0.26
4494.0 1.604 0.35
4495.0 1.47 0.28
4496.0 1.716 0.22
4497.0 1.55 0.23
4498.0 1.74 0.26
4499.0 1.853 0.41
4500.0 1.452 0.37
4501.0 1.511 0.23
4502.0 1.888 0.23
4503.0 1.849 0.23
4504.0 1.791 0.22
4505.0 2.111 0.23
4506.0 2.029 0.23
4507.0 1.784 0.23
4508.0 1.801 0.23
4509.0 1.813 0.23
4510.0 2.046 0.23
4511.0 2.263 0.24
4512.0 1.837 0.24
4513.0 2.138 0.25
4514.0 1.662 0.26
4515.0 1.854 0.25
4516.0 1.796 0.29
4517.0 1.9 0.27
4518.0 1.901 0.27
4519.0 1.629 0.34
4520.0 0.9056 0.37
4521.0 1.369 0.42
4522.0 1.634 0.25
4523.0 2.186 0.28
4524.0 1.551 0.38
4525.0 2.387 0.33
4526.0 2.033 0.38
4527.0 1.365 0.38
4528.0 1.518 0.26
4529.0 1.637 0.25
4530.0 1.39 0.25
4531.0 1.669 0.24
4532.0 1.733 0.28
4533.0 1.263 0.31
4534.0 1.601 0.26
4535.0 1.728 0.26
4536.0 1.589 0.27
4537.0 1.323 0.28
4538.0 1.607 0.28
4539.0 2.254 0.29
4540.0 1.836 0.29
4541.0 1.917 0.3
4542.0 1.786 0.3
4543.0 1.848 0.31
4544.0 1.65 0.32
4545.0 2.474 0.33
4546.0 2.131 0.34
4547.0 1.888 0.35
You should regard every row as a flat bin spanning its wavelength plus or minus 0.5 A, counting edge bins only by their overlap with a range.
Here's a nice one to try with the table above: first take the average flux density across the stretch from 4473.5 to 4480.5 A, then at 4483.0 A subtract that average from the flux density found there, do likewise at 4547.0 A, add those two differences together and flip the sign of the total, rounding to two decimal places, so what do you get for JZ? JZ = -0.10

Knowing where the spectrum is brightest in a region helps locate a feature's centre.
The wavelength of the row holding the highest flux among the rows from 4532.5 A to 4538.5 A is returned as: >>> 4535.0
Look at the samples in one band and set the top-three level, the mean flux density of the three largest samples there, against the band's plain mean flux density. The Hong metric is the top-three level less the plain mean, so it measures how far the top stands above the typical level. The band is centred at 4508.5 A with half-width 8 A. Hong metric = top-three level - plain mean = 0.28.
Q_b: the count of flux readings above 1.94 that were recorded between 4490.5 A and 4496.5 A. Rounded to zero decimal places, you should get 1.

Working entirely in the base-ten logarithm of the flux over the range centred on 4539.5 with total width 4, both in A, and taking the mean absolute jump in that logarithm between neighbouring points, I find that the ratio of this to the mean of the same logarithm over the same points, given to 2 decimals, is 0.31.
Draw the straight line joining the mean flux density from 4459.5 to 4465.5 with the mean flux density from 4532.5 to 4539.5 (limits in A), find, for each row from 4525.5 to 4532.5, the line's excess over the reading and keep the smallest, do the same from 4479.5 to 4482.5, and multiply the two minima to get 0.11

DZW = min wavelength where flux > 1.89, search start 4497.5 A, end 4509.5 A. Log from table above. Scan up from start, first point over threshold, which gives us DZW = 4505.0 A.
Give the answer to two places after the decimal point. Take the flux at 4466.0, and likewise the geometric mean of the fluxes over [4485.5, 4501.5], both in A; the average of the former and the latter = 1.76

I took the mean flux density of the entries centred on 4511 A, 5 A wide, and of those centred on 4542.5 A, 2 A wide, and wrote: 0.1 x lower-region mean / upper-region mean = 0.111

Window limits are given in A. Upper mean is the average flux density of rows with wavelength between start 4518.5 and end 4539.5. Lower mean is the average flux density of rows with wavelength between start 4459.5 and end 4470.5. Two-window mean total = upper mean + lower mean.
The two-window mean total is 3.42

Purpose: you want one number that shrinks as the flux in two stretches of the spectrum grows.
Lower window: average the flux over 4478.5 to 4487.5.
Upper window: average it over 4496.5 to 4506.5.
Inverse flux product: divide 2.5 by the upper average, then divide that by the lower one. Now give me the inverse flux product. 0.81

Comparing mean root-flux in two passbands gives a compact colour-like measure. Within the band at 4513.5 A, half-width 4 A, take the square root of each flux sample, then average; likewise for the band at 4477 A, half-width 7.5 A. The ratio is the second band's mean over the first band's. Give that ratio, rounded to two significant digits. 0.96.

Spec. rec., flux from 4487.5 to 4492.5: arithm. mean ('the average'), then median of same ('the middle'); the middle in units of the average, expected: 1.005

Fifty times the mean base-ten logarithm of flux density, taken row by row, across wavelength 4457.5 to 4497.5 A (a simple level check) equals 12.1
